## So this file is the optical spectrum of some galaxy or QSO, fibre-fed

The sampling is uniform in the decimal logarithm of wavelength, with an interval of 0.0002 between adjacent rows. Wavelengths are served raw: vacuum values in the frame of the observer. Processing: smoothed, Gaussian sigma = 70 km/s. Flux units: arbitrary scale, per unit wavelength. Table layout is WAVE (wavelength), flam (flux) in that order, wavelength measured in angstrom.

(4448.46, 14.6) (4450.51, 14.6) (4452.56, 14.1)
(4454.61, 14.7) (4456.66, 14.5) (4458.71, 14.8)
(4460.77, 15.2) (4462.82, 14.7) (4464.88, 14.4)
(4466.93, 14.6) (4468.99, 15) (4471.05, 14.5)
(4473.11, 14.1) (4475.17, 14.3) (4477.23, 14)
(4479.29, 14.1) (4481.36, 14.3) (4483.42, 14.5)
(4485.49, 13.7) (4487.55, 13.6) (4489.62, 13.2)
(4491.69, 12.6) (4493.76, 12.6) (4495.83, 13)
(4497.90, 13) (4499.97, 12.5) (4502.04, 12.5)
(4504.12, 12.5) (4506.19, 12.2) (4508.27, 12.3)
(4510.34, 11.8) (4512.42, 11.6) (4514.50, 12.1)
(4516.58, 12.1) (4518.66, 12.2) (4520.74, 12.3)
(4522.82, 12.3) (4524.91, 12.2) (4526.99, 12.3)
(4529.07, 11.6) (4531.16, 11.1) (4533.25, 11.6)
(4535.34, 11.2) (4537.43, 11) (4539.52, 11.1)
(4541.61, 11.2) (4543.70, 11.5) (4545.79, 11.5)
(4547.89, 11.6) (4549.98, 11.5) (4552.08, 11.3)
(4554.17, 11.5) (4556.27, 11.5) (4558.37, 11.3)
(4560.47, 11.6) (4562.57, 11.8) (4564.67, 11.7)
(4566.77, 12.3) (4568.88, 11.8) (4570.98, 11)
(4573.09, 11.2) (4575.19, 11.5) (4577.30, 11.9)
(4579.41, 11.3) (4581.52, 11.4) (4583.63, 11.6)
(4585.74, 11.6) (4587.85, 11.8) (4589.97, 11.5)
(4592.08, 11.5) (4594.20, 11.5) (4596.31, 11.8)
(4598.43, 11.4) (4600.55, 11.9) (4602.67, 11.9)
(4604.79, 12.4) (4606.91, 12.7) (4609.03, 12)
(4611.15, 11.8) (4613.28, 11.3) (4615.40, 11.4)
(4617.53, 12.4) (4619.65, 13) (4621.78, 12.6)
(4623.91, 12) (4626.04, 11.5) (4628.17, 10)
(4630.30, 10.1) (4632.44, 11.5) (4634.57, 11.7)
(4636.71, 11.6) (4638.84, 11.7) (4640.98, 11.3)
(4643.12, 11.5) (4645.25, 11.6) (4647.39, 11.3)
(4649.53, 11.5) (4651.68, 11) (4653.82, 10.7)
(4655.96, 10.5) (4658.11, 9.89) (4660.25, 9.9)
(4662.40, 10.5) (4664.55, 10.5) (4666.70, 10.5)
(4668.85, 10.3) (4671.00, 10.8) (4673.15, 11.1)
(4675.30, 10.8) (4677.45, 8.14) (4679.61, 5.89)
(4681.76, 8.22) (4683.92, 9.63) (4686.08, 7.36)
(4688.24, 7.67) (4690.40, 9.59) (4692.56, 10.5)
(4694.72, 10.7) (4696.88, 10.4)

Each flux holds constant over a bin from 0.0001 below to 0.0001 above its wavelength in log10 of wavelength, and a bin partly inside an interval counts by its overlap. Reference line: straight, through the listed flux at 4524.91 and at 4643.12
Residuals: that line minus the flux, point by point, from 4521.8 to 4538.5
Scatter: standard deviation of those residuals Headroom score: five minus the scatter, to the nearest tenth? 4.5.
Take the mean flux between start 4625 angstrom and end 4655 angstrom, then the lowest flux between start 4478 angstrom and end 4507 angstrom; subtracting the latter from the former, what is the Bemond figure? -1.0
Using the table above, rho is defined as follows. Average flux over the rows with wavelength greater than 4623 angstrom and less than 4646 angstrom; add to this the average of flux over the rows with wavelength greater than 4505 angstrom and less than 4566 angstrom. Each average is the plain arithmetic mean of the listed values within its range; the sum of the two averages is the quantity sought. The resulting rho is 23.0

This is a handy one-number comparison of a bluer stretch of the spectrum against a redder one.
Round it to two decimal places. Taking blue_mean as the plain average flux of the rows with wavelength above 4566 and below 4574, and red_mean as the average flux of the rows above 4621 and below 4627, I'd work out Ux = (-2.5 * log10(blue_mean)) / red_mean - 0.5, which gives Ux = -0.72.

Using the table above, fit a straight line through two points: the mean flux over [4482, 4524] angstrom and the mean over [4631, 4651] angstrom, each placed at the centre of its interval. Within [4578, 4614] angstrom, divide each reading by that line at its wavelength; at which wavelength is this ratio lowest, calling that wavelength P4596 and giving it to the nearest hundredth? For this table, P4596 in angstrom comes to 4579.41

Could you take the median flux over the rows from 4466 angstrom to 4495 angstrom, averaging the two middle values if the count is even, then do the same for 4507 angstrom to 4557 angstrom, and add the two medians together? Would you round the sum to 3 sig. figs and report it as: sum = 25.7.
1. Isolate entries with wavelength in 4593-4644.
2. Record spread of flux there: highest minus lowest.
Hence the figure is 3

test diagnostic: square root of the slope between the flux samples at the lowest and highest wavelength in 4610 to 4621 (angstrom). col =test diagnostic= 0.38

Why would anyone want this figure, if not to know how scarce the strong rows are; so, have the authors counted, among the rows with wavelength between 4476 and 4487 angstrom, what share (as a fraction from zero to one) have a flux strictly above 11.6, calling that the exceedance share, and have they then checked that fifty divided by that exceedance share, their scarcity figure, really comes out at 50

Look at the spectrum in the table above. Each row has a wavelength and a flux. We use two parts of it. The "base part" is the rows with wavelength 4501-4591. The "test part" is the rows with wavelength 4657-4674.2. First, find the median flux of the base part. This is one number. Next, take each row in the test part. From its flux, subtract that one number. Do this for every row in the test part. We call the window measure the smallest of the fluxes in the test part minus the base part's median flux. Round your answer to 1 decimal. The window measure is -1.7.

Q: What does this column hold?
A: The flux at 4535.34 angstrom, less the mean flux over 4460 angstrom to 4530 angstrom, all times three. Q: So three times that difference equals -6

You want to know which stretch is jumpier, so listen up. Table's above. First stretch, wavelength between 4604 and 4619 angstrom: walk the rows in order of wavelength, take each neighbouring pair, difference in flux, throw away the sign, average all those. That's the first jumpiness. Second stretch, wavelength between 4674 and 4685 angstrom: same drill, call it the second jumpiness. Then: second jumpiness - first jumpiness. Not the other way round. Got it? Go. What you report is 1.70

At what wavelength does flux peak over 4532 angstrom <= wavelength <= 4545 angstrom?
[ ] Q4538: 4533.25 angstrom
